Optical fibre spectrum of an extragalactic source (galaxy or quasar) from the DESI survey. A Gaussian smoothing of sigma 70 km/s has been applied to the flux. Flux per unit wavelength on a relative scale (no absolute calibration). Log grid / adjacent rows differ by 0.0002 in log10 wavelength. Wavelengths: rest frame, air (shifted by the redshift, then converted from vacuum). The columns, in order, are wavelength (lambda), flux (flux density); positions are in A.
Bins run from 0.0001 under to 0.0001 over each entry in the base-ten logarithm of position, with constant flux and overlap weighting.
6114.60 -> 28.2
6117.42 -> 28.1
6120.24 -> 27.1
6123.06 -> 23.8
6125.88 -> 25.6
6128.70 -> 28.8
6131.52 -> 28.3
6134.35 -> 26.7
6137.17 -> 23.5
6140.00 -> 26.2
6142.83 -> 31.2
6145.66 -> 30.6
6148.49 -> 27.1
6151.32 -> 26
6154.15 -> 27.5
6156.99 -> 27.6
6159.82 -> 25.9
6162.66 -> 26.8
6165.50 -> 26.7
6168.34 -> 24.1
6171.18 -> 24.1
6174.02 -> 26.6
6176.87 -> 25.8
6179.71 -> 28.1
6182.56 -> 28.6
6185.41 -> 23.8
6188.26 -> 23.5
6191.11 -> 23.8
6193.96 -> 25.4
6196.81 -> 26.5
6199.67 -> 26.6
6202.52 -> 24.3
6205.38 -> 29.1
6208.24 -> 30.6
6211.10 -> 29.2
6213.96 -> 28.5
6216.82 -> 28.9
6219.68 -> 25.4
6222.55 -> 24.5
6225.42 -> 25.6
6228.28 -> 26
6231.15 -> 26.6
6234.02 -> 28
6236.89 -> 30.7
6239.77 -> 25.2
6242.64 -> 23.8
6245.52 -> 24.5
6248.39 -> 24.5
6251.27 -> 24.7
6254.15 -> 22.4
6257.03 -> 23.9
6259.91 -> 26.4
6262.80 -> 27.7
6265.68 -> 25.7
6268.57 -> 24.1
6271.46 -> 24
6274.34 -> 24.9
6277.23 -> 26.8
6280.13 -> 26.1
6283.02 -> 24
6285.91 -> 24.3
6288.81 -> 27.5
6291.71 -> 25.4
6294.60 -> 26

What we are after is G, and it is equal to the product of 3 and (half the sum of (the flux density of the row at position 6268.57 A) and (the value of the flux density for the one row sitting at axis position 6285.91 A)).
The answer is 72.6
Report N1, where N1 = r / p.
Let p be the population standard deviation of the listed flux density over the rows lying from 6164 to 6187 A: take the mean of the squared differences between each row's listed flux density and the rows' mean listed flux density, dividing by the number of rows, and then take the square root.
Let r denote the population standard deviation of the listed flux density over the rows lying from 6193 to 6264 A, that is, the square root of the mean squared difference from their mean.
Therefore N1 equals 1.25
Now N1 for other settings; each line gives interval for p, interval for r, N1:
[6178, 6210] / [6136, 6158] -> 1.00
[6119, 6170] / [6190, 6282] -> 1.03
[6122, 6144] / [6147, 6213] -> 0.78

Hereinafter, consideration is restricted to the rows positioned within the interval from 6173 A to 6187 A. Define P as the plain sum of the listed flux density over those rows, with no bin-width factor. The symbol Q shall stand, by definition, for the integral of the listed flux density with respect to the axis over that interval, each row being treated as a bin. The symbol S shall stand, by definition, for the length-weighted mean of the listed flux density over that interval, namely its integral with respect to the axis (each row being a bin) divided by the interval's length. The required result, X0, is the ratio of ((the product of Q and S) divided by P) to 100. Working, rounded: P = 133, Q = 371.4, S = 26.5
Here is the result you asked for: 0.741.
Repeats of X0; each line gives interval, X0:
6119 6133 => 0.748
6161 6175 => 0.717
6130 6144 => 0.758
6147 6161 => 0.754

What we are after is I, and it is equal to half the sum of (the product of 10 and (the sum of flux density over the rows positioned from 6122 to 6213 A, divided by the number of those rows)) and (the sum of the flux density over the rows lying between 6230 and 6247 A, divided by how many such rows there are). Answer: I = 146.4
